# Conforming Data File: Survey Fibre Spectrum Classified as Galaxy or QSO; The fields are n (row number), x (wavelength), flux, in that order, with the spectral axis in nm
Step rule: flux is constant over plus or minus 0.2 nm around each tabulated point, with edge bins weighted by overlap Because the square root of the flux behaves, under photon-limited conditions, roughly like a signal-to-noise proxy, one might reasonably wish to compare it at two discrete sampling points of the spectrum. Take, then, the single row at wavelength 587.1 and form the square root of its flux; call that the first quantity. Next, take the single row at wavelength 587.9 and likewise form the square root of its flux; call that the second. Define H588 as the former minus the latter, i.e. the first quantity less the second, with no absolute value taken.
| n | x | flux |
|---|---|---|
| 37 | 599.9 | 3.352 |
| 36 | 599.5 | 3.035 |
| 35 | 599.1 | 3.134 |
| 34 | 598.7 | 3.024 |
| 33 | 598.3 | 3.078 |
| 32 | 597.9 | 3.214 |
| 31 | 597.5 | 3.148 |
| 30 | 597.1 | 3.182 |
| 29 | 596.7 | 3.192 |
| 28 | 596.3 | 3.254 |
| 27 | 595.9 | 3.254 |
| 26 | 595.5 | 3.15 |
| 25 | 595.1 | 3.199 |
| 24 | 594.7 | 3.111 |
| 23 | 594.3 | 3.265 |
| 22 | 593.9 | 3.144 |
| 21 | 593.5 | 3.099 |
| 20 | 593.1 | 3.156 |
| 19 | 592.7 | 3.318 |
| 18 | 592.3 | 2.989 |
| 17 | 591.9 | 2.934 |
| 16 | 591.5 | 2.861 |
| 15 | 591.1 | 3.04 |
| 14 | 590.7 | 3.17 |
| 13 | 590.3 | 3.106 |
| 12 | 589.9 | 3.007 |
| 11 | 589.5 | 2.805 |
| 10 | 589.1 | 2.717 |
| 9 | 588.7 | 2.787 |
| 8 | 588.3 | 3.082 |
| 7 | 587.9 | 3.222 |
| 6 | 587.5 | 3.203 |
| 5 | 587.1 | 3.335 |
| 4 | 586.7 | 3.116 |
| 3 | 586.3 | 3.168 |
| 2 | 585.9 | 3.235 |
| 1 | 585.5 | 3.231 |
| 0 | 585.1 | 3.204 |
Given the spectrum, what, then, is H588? 0.031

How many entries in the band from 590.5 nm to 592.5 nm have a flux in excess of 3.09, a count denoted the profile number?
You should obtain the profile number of 1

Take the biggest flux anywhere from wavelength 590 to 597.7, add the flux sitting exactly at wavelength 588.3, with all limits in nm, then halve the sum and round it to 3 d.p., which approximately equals 3.200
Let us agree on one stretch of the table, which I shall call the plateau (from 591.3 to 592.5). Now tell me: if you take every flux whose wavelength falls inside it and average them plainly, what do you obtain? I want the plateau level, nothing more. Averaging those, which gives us 2.93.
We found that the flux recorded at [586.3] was 3.168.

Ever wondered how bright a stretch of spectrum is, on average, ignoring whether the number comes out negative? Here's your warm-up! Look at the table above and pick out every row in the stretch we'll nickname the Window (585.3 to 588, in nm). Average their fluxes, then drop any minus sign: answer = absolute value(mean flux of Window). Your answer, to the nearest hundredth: 3.22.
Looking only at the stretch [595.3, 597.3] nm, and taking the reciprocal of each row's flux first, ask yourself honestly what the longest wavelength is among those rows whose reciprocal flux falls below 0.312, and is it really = 596.3 nm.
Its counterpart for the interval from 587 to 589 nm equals 587.9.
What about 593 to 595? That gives 594.3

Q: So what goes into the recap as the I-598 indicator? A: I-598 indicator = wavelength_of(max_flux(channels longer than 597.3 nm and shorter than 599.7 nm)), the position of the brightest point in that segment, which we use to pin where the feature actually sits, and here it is 597.9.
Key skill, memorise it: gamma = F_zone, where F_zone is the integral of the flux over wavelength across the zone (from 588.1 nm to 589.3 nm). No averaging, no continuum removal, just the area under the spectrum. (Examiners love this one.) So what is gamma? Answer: 3.43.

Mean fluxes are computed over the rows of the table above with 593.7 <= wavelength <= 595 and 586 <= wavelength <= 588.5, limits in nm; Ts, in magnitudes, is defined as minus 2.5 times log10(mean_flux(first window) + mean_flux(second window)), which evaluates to -2.009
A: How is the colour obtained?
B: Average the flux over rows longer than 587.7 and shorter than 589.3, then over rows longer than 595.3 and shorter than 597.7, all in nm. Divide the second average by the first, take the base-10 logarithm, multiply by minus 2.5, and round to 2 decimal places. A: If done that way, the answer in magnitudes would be -0.09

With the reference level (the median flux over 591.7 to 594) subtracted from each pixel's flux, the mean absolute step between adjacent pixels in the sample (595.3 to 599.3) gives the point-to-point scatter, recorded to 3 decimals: 0.064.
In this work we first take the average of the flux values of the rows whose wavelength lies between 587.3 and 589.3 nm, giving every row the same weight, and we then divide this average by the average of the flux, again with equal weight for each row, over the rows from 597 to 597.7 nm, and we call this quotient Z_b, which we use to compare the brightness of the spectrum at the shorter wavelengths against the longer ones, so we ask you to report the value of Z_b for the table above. 0.95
